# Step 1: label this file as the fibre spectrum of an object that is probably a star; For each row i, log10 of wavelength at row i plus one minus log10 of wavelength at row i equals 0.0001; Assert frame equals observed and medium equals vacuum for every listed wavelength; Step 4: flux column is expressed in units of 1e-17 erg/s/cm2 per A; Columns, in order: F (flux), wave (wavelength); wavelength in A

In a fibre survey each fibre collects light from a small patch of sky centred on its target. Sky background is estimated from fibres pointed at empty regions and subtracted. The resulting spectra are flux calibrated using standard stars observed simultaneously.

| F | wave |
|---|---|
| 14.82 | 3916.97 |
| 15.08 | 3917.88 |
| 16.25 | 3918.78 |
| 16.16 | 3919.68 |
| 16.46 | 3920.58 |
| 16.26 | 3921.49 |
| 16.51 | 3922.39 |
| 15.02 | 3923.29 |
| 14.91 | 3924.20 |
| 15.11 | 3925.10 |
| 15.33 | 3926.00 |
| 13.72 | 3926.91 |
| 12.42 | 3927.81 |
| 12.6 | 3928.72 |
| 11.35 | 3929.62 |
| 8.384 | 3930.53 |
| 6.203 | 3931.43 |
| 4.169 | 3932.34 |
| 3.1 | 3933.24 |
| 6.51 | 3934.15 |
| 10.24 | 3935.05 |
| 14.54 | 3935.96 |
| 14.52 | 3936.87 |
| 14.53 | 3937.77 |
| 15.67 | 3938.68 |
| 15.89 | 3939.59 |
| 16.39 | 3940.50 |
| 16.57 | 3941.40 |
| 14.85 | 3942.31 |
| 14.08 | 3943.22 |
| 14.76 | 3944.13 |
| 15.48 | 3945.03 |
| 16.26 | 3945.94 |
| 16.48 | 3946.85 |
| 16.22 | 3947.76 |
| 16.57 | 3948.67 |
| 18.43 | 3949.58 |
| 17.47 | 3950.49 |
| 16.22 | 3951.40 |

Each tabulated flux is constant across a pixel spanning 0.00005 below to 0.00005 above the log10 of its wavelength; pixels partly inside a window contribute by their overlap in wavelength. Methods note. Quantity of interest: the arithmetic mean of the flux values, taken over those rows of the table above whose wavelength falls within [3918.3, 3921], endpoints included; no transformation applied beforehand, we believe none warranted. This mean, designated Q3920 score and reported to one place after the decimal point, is 16.3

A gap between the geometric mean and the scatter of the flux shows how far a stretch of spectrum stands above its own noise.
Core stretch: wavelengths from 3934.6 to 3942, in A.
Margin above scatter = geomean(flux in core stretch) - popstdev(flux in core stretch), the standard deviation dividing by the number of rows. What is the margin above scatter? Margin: 12.8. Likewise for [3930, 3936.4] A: 3.2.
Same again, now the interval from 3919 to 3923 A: 16.2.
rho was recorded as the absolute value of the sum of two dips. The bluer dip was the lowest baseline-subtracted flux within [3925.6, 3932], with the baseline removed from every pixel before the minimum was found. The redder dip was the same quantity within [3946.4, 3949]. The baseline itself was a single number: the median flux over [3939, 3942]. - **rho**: 10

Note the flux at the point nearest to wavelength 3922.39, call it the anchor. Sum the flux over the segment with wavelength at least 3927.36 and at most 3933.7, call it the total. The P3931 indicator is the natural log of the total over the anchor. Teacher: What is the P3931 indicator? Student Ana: 1.26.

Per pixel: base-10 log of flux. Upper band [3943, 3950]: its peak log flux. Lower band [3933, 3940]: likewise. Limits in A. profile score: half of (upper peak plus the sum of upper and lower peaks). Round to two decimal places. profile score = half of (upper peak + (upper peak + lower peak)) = 1.87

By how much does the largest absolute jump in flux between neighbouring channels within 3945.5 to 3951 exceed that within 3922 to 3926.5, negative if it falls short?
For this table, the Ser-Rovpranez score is 0.4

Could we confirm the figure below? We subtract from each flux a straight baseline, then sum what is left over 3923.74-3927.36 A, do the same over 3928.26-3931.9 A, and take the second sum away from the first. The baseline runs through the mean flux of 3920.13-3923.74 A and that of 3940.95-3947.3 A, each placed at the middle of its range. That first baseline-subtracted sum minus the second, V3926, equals 20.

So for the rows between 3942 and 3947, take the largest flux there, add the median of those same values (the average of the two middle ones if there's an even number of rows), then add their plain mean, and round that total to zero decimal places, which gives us 47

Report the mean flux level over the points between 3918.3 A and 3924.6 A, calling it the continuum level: 15.9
